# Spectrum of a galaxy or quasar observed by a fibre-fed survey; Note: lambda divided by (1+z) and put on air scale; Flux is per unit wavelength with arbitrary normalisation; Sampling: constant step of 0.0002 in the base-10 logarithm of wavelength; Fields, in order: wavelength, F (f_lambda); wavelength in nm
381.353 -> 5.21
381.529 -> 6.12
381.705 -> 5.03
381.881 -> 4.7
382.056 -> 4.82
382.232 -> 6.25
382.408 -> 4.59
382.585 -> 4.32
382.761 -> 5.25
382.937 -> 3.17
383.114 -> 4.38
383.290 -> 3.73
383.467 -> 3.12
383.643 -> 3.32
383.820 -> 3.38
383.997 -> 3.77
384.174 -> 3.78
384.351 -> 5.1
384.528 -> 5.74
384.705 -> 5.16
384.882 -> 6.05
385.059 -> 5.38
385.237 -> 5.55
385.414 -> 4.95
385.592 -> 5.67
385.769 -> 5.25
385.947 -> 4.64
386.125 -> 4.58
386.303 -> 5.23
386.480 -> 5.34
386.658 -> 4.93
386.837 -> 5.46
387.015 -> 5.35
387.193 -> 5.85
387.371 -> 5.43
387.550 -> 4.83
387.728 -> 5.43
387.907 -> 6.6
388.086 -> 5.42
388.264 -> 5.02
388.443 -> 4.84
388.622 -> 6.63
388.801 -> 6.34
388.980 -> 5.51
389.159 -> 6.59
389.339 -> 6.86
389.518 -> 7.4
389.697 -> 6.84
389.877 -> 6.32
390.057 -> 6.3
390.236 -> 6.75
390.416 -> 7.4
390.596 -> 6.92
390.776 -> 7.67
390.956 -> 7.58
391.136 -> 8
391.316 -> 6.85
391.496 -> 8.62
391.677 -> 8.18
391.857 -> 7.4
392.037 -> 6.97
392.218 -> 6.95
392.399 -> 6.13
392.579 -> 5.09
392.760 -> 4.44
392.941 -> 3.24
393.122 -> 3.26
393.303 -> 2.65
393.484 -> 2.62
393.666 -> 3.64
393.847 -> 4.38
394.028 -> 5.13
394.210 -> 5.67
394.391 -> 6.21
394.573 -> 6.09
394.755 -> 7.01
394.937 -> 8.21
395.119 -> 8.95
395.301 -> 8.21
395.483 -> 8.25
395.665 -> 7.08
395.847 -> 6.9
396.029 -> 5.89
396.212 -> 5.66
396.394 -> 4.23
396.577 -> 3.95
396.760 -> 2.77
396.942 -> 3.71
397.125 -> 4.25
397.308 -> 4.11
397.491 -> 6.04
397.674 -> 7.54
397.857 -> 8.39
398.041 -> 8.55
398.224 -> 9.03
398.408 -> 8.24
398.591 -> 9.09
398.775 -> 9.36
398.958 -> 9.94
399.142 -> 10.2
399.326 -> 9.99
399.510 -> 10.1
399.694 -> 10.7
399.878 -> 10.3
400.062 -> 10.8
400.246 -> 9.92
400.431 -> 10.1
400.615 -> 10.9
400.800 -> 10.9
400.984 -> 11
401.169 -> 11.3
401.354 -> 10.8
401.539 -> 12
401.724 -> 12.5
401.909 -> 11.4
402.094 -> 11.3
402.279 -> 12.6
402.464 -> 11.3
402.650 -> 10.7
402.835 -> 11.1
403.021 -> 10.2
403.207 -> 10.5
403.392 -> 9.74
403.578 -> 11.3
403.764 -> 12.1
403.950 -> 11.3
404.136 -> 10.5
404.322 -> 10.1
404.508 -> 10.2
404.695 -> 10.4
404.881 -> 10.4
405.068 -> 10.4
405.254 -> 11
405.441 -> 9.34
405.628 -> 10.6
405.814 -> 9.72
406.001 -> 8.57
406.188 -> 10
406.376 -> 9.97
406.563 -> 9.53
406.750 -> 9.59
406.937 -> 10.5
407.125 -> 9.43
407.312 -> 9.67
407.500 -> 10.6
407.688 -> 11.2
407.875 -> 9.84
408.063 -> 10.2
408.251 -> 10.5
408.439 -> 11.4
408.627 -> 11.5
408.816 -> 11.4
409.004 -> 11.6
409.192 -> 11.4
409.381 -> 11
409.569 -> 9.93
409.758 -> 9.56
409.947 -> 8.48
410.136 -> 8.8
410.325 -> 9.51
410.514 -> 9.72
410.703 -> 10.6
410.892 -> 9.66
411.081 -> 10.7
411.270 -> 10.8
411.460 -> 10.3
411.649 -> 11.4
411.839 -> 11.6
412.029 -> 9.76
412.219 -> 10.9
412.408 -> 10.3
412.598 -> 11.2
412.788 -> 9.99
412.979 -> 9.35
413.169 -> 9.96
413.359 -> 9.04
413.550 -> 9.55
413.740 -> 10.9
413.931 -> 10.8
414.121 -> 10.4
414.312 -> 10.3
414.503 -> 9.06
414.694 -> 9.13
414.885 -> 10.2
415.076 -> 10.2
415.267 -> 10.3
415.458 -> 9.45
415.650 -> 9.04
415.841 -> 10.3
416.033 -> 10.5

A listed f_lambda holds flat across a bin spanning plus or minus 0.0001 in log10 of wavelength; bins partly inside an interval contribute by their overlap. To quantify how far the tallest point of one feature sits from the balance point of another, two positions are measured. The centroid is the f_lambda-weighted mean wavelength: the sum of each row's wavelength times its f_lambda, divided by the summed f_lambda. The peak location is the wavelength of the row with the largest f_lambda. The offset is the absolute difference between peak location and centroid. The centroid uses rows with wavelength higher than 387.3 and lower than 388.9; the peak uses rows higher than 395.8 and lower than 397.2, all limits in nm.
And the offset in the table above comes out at 7.74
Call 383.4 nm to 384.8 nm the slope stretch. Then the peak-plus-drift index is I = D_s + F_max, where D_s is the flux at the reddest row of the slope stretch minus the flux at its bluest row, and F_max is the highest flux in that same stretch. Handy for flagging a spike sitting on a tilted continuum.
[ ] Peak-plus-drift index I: 7.8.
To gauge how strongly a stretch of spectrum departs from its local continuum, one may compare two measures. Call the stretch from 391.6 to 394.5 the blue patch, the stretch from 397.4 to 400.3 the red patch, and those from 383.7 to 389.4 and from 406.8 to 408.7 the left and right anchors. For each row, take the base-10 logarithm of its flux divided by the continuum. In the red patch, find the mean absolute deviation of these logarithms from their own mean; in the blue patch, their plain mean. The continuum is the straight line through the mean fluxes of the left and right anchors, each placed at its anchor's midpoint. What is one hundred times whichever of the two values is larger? 4.0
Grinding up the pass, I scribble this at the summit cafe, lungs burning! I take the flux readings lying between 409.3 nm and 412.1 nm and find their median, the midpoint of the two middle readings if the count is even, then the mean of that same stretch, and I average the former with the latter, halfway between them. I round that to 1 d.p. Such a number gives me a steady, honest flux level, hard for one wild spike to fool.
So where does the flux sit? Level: 10.0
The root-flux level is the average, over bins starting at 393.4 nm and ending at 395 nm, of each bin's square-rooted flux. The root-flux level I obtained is 2.30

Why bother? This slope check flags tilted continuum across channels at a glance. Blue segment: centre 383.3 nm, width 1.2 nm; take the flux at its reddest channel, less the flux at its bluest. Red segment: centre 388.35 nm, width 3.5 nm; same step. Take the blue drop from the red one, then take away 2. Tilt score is 1.2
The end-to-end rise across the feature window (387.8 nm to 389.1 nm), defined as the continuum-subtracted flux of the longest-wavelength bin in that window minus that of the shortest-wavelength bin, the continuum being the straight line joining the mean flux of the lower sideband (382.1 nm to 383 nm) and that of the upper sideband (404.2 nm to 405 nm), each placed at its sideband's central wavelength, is -1.4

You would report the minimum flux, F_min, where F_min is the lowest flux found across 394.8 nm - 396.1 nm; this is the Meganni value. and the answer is 5.89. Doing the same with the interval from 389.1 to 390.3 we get 6.3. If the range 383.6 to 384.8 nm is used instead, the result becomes 3.32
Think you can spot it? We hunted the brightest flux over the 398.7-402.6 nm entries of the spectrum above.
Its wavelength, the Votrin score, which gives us 402.279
